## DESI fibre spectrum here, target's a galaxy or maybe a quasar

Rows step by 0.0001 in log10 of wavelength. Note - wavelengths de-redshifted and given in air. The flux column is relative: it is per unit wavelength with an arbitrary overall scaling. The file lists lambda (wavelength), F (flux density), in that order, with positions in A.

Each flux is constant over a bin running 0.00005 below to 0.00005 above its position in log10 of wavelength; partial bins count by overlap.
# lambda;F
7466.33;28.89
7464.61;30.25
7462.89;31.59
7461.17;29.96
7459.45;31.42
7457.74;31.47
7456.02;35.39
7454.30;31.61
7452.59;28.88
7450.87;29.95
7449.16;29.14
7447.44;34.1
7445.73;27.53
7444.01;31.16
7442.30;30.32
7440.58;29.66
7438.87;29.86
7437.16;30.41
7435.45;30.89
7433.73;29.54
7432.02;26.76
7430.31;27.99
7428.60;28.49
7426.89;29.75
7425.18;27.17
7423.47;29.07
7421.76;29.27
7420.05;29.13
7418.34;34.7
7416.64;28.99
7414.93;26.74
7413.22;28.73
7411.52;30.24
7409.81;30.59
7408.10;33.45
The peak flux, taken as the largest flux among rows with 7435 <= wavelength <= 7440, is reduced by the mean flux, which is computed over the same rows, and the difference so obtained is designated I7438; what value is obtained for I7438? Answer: 0.5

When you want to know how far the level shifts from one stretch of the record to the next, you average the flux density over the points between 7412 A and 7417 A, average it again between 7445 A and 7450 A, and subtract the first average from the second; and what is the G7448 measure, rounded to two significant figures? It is 2.1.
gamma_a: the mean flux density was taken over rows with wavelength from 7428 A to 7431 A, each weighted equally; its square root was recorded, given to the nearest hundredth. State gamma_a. 5.31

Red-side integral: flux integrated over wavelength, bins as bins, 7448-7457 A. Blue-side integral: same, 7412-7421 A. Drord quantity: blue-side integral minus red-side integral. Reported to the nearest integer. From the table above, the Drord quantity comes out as -13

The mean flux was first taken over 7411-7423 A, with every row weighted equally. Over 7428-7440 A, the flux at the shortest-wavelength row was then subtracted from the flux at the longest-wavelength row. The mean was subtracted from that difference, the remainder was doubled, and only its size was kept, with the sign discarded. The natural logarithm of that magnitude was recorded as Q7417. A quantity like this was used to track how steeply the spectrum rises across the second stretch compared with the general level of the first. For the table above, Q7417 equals 4.04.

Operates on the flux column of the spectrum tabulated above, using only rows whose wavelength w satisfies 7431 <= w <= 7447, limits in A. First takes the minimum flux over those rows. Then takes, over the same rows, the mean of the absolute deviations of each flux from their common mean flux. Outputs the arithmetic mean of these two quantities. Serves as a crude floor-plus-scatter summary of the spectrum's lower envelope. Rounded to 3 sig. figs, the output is 13.9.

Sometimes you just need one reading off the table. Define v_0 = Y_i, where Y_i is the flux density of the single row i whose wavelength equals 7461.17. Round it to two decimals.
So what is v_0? 29.96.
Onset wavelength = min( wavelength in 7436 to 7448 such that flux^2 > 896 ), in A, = 7437.16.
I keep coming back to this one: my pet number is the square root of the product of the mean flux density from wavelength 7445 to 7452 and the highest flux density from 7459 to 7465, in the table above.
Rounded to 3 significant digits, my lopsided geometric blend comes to 30.9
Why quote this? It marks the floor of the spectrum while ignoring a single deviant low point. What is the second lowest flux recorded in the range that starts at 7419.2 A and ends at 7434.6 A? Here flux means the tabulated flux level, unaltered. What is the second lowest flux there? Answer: 27.17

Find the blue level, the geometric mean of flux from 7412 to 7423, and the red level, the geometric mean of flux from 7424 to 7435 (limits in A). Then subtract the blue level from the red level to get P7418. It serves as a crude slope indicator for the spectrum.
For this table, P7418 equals -1.2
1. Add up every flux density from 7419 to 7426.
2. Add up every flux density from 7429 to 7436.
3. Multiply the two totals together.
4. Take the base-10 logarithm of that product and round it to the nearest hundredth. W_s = 4.12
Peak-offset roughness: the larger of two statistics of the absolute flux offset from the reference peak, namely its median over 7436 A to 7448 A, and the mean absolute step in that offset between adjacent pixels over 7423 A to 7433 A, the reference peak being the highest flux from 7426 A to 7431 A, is 1.49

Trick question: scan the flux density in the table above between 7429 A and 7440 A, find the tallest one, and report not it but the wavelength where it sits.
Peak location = 7435.45 A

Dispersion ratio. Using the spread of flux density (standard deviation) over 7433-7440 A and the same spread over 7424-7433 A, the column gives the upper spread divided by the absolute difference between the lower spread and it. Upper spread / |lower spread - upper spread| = 1.0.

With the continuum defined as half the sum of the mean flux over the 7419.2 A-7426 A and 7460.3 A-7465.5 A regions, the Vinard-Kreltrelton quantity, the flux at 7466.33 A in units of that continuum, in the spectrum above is 0.98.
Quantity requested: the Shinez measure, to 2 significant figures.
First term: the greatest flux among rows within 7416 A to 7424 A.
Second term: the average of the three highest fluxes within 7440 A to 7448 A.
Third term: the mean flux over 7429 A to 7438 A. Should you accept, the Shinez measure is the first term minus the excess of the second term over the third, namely 32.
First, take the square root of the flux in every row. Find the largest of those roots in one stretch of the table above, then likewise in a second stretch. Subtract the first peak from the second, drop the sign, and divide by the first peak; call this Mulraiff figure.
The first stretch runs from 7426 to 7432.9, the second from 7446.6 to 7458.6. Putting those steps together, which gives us 0.091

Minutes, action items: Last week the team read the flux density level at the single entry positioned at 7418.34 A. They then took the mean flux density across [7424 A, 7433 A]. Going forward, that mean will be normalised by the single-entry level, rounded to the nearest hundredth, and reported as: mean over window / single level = 0.81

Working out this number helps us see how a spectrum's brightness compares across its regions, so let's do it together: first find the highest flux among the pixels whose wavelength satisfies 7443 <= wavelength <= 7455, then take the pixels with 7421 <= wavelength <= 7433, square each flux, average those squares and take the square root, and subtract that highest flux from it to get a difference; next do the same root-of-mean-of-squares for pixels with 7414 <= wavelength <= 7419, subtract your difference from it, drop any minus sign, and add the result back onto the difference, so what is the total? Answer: 30.33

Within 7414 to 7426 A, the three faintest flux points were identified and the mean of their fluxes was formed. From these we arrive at 27.6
